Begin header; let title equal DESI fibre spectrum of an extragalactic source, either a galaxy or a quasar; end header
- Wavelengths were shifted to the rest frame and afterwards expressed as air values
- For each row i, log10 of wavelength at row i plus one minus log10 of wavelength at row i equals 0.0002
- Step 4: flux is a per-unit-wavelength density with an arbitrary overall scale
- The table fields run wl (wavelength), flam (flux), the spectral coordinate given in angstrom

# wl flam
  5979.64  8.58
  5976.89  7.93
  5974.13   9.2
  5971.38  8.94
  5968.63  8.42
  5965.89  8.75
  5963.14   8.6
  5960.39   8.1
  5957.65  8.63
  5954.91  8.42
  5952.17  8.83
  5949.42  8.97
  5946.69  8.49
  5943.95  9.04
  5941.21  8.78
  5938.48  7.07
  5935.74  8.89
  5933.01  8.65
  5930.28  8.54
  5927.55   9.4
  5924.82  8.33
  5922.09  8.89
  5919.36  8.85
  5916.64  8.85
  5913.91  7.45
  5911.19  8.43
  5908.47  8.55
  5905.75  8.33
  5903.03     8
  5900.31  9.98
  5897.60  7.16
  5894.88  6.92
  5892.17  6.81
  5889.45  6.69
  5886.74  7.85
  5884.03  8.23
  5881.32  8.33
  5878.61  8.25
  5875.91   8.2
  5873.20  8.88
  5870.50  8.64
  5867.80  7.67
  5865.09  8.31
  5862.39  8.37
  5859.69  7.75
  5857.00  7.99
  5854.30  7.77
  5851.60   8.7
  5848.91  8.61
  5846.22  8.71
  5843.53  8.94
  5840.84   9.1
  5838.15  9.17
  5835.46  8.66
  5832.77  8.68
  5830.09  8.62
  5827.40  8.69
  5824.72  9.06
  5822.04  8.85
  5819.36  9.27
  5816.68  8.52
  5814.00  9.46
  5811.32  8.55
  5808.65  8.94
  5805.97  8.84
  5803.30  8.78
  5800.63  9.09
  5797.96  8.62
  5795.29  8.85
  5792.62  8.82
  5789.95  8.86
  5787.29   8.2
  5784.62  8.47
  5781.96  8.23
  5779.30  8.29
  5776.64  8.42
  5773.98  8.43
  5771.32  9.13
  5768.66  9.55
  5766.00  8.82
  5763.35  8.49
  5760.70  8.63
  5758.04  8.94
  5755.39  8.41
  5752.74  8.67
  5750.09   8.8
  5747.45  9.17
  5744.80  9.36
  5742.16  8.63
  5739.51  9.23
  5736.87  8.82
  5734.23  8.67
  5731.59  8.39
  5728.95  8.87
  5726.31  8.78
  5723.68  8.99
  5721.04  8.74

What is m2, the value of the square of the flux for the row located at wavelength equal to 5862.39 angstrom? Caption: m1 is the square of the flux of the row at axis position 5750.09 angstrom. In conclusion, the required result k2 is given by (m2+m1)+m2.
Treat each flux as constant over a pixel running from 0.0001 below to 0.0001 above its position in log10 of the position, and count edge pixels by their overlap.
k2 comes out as 218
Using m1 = 77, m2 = 70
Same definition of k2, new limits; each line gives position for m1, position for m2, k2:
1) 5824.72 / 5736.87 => 238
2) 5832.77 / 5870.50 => 225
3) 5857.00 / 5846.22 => 216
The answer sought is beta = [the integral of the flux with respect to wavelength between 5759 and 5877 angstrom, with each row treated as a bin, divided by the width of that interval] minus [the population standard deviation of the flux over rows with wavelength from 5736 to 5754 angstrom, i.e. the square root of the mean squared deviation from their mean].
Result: 8.4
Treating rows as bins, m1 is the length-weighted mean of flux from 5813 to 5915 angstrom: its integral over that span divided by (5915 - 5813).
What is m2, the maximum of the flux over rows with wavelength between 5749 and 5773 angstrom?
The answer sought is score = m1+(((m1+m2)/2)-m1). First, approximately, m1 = 8.36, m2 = 9.55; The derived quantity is 8.95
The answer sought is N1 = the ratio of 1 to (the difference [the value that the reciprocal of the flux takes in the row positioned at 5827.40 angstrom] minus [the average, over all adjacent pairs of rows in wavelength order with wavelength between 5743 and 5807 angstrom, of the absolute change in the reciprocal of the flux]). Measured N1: 9.0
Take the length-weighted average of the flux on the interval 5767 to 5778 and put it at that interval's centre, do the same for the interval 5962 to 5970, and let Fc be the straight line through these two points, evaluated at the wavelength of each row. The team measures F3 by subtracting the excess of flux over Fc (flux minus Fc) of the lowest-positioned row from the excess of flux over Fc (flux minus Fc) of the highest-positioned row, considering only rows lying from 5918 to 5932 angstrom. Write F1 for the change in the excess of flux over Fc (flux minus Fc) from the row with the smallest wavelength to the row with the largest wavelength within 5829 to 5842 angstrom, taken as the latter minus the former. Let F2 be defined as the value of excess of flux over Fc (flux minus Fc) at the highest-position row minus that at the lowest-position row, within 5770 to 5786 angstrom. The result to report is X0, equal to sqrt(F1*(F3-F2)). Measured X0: 0.4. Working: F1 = 0.5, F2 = -0.6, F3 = -0.3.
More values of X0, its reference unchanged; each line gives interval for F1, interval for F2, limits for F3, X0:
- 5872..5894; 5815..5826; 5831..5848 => 1.0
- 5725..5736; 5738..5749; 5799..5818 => 0.2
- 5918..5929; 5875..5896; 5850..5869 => 0.4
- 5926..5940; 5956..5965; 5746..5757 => 1.3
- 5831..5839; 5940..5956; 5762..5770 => 0.8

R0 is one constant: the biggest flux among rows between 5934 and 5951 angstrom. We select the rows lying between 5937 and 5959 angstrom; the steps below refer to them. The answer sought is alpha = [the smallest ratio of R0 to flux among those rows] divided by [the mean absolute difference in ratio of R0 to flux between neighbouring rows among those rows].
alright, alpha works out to 14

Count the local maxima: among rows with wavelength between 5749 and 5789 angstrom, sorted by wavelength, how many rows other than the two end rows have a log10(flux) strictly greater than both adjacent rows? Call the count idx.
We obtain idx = 3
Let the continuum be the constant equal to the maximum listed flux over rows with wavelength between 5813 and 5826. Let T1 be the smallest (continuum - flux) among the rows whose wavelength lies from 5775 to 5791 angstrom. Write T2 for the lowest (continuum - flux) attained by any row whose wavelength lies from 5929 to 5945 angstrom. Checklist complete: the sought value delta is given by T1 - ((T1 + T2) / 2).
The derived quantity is 0.09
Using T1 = 0.60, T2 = 0.42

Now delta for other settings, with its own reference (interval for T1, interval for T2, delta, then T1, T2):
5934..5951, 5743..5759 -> 0.16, 0.42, 0.10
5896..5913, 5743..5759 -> -0.31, -0.52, 0.10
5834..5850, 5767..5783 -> 0.19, 0.29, -0.09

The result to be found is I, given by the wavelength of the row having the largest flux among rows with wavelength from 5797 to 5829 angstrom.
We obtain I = 5814.00 angstrom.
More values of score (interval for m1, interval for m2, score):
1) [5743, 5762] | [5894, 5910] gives 9.41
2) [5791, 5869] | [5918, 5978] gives 9.03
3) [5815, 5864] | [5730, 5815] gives 9.10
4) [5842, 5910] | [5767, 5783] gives 8.85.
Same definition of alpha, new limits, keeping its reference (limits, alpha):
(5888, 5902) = 8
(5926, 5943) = 7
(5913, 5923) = 16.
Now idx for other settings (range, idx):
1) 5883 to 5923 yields 2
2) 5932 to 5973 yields 5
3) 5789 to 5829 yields 6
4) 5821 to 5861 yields 5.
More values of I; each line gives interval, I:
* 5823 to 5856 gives 5838.15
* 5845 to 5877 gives 5873.20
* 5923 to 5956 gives 5927.55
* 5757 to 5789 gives 5768.66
